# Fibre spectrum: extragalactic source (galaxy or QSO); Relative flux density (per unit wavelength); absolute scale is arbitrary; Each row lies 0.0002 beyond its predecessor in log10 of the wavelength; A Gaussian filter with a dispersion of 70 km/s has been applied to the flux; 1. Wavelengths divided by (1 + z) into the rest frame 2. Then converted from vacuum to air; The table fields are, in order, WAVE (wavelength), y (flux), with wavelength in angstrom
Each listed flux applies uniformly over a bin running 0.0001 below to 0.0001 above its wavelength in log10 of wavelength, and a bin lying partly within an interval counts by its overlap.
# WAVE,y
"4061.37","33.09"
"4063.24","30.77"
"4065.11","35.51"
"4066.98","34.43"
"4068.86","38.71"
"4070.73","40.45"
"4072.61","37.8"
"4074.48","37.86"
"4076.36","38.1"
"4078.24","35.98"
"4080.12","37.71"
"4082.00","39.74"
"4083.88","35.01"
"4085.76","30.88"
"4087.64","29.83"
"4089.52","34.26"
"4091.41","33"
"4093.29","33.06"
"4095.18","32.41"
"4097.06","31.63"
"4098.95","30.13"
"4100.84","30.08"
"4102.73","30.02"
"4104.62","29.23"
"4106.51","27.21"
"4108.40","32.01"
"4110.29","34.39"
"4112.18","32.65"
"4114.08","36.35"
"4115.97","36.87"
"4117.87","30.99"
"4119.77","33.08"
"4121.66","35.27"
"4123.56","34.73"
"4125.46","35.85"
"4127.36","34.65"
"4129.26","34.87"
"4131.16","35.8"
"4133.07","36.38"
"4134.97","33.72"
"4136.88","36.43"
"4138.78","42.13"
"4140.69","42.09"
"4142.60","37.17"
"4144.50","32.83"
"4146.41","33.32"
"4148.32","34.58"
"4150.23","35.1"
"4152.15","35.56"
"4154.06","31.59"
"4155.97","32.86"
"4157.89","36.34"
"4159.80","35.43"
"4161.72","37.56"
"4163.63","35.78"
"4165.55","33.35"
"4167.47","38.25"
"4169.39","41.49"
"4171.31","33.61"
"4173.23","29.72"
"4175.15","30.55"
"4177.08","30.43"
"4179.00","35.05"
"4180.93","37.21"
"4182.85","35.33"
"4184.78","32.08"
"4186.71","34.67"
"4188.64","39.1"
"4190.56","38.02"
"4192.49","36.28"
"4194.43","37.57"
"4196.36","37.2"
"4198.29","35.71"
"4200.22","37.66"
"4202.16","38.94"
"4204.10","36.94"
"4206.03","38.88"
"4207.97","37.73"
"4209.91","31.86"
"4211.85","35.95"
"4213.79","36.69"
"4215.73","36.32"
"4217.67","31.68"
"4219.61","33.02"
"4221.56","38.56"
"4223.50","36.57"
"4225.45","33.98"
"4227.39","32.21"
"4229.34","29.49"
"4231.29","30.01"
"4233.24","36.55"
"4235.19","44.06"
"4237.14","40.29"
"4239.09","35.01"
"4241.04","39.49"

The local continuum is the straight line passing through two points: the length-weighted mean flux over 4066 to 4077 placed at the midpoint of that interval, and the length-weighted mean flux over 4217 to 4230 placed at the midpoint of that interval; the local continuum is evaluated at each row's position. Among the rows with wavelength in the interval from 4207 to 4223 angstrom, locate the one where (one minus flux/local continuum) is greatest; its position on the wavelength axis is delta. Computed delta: 4209.91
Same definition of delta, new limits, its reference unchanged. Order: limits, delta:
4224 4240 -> 4229.34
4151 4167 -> 4154.06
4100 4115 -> 4106.51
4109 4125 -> 4117.87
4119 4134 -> 4119.77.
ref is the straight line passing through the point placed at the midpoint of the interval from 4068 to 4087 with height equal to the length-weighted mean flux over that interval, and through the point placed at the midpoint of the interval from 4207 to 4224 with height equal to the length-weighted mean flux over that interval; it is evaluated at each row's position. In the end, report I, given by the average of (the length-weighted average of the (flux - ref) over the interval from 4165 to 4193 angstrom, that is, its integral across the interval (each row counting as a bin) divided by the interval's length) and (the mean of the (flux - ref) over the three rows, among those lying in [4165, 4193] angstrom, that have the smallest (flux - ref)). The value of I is -3.2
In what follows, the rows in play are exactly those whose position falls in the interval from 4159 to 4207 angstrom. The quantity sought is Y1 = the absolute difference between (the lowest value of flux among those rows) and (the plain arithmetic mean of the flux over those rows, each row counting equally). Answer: 6.15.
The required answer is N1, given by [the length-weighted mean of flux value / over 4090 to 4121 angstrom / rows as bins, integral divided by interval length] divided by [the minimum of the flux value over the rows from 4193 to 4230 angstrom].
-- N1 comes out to 1.09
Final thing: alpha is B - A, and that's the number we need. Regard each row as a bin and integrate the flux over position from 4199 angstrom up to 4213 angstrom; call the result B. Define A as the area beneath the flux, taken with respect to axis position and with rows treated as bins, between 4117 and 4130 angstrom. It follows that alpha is 70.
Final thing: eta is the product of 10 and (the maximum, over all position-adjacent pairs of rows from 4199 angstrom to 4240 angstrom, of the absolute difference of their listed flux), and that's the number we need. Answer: 75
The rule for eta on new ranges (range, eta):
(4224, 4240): 75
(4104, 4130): 59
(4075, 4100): 47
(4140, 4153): 49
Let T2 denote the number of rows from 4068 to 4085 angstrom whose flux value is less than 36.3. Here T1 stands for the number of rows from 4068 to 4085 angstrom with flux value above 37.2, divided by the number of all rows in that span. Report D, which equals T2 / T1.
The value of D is 3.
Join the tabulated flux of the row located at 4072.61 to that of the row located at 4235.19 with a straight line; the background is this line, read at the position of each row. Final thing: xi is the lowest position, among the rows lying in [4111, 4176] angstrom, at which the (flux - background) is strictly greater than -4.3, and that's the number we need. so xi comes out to 4114.08 angstrom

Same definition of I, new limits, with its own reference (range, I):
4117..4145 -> -2.4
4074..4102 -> -5.0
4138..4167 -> -2.1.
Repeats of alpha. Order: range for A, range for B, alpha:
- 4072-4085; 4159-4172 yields -10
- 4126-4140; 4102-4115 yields -97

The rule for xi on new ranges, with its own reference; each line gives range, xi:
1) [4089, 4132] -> 4089.52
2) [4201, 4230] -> 4202.16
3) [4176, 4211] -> 4188.64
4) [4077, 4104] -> 4078.24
